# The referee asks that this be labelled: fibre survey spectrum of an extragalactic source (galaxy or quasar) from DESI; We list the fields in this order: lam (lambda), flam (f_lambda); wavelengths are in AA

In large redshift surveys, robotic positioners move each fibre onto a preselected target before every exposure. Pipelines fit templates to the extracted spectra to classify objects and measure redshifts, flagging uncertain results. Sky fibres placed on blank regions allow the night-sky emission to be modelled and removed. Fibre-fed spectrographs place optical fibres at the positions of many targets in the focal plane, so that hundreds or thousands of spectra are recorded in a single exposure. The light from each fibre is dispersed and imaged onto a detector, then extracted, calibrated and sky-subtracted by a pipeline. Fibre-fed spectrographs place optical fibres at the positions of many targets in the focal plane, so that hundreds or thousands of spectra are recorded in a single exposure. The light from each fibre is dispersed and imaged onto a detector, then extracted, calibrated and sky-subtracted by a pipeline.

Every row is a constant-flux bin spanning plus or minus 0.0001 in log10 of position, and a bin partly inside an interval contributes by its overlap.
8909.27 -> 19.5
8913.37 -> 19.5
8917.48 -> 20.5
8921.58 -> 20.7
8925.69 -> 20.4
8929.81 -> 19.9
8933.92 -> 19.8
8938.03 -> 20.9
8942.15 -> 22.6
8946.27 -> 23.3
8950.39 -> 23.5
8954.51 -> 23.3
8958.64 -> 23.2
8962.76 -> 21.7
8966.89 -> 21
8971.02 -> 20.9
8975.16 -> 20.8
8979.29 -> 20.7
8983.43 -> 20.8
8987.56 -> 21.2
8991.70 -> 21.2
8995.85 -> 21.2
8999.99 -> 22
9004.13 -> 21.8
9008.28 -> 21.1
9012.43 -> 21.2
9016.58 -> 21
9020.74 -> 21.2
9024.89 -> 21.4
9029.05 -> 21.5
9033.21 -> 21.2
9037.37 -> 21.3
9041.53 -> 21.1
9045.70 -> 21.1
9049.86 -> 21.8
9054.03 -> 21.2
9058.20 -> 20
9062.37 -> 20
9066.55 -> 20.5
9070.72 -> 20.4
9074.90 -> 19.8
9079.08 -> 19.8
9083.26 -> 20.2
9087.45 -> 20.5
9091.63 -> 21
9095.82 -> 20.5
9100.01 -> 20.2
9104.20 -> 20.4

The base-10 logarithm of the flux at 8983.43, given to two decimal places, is 1.32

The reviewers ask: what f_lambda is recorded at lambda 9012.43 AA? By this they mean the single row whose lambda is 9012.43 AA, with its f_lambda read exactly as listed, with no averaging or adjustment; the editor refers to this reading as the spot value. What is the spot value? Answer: 21.2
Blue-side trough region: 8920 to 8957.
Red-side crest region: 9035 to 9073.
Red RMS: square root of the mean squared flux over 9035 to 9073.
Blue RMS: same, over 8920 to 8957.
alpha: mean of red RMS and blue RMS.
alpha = 21.2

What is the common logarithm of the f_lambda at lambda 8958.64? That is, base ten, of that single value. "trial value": 1.365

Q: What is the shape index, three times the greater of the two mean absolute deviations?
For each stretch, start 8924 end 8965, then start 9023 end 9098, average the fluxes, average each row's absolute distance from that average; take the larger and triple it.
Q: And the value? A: 4.0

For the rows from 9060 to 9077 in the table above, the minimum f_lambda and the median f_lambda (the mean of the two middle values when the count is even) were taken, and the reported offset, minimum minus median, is -0.40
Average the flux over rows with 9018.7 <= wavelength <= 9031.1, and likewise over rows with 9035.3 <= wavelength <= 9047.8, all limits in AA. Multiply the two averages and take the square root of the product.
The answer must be 21.3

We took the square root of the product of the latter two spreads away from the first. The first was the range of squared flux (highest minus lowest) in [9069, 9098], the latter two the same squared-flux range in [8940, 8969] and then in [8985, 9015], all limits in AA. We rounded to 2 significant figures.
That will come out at -17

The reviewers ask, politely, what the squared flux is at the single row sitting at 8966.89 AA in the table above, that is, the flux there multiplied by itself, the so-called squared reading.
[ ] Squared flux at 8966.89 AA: 441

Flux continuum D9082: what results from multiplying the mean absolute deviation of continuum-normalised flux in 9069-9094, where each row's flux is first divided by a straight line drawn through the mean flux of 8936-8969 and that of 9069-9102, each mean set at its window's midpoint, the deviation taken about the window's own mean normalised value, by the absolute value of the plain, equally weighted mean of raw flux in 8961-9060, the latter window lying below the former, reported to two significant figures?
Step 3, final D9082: 0.42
